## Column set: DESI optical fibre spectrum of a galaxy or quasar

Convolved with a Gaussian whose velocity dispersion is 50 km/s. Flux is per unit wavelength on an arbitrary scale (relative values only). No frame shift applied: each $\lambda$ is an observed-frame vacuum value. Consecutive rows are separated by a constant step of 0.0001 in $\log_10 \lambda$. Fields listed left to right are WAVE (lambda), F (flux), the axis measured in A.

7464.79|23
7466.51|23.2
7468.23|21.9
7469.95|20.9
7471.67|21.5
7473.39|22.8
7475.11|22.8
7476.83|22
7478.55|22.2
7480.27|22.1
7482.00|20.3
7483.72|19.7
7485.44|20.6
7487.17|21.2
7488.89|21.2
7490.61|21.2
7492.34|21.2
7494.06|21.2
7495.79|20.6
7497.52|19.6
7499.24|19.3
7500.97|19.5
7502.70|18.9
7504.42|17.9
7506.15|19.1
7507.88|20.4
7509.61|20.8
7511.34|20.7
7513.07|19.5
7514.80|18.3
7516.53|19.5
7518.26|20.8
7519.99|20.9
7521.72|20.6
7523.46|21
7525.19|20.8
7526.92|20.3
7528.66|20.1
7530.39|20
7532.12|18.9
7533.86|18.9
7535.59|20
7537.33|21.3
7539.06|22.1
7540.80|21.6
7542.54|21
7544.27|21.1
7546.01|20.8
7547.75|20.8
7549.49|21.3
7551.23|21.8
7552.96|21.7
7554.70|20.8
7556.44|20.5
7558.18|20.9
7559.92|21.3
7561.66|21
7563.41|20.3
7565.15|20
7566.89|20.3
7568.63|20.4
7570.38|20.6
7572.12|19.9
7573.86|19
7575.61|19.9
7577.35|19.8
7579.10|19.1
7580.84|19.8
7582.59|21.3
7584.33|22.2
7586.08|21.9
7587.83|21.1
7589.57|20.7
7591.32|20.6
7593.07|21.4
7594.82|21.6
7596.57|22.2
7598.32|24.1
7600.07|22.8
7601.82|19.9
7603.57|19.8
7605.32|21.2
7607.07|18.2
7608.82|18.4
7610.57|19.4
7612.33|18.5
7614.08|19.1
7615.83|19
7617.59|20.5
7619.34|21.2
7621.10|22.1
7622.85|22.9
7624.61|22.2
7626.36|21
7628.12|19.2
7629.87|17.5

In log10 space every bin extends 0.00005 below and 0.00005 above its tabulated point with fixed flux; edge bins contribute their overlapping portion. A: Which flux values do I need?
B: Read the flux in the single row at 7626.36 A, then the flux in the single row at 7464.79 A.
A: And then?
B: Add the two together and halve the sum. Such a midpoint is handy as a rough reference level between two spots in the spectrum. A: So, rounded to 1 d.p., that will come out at 22.0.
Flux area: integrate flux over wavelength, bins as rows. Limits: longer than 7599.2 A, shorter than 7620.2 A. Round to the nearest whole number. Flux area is 417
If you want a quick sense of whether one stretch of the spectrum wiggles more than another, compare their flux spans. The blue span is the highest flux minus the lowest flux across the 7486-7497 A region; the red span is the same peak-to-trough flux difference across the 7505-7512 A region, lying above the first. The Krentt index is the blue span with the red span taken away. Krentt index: -1.1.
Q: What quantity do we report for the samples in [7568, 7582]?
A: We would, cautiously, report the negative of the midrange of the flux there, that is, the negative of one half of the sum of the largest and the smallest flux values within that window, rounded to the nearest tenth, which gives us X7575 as -19.8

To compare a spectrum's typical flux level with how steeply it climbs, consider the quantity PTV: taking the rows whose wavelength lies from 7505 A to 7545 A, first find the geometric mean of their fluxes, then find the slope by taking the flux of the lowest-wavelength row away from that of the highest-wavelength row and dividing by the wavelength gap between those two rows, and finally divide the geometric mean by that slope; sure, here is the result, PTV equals 387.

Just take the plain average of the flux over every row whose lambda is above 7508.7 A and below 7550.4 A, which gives 20.5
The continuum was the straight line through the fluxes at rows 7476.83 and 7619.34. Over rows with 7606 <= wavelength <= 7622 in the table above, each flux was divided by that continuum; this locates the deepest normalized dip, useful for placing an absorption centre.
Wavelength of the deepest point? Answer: 7607.07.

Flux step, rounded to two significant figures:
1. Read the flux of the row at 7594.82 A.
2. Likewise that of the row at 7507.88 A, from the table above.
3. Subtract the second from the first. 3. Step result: 1.2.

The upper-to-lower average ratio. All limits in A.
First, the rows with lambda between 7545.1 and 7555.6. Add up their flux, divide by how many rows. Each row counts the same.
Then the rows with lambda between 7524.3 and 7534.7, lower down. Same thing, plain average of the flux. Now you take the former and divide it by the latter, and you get 1.07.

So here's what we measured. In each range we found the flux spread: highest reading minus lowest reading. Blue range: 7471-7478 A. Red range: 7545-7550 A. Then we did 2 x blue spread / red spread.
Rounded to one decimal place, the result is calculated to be 5.2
